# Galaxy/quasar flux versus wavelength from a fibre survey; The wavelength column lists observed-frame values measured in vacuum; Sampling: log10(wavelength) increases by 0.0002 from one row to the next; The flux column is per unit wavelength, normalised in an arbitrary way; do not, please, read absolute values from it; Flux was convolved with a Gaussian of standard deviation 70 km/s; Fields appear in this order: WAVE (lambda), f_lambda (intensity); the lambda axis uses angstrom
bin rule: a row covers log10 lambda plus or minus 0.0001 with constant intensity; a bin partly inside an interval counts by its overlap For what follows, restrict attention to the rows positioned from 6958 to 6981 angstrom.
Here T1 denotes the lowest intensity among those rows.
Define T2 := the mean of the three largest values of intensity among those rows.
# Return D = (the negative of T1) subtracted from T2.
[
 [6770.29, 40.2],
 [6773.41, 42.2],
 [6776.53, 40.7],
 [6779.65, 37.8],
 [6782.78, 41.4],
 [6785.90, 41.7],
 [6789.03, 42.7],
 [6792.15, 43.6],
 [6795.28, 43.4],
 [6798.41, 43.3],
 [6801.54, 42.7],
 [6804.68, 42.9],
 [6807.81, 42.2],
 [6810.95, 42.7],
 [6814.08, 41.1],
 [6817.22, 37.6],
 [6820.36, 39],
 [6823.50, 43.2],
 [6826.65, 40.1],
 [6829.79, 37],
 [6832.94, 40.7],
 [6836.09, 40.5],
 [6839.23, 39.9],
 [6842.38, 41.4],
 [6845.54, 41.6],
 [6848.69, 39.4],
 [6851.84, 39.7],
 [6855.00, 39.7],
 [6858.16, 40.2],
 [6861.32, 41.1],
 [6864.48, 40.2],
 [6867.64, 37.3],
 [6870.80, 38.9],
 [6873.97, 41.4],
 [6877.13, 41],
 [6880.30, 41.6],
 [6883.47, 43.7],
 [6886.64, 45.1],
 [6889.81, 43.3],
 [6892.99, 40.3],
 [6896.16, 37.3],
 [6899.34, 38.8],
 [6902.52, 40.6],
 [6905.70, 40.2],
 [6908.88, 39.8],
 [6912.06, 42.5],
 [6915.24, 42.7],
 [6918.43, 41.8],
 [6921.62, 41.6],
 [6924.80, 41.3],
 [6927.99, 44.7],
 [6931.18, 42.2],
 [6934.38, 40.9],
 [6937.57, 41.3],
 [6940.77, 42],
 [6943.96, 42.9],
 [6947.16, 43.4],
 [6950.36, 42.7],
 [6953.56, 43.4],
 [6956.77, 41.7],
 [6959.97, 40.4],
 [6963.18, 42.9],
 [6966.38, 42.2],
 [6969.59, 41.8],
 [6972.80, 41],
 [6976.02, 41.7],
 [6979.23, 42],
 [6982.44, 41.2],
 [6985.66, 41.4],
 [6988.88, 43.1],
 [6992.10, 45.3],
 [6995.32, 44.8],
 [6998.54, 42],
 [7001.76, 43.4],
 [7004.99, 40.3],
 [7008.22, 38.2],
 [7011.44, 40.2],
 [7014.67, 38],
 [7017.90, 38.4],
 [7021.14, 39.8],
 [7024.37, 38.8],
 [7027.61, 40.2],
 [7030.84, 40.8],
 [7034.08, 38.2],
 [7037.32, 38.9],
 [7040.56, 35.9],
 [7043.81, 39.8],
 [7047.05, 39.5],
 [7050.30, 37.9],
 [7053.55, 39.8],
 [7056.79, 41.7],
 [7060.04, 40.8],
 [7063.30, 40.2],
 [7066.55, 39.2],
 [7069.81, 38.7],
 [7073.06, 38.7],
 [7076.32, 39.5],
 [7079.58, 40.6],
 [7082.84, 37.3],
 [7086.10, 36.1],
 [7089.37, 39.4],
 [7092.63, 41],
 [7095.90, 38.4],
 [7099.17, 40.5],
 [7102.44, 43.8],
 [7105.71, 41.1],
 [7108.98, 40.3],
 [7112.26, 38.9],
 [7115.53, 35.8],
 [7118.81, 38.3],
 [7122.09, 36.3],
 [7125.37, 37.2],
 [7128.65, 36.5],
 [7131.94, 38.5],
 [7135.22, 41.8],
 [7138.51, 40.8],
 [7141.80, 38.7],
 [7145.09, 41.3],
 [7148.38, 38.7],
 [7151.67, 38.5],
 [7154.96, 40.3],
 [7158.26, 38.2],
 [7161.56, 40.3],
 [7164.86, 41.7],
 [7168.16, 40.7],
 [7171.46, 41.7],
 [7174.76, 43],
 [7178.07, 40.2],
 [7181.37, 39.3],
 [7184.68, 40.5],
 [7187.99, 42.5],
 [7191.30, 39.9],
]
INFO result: 82.8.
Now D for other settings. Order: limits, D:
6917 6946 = 84.2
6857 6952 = 81.8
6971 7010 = 82.7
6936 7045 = 80.4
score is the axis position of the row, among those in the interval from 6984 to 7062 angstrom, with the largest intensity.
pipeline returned 6992.10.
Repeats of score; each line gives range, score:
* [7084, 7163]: 7102.44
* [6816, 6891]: 6886.64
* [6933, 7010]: 6992.10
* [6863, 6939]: 6886.64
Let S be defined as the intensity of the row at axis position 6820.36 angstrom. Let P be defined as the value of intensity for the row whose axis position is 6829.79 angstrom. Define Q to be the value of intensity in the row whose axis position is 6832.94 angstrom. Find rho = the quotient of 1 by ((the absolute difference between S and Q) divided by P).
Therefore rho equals 22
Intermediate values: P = 37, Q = 40.7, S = 39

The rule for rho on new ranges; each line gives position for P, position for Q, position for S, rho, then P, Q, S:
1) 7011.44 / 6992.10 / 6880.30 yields 11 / 40.2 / 45.3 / 41.6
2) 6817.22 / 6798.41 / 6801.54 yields 63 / 37.6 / 43.3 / 42.7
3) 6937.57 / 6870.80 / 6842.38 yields 17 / 41.3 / 38.9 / 41.4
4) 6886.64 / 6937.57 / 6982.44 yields 451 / 45.1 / 41.3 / 41.2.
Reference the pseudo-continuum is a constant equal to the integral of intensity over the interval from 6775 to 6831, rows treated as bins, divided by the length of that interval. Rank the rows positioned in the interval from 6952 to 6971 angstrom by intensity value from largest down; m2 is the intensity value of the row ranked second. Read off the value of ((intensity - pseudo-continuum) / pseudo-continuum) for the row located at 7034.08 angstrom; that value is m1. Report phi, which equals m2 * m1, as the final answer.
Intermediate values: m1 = -0.075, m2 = 42.9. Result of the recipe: -3.2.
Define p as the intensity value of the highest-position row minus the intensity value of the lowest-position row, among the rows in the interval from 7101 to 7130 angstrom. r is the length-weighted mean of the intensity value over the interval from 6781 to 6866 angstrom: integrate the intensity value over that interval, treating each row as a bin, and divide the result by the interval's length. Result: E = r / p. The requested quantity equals -6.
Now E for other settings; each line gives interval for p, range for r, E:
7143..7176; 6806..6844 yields 24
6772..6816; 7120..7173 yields -36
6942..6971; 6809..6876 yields -36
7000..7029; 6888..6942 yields -13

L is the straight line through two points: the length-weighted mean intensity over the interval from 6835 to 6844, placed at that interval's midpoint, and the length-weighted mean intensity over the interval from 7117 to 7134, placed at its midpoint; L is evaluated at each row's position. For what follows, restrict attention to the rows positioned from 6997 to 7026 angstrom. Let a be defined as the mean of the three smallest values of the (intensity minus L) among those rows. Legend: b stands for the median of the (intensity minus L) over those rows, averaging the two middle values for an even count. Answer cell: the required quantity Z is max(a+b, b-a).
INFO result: 2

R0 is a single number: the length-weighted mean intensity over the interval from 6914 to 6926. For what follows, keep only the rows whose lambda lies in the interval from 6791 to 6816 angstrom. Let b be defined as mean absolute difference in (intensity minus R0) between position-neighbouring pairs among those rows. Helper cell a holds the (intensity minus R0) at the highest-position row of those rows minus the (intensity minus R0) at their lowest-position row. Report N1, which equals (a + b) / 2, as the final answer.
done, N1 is -1.0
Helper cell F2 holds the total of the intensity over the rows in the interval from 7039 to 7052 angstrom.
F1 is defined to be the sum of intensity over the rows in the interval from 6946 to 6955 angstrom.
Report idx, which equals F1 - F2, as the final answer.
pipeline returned -24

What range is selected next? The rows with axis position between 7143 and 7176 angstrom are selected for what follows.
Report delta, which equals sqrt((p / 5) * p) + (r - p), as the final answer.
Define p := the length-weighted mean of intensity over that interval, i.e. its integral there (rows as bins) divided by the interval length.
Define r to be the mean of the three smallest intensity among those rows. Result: 16.1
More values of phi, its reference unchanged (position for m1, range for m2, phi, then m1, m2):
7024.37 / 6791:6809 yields -2.6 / -0.061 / 43.4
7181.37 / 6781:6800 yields -2.1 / -0.049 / 43.4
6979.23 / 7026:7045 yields 0.7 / 0.017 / 40.2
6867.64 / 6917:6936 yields -4.1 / -0.097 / 42.2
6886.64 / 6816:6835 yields 3.7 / 0.092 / 40.7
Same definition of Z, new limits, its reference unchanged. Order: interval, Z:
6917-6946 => 4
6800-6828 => 3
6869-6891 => 2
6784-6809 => 3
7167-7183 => 7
